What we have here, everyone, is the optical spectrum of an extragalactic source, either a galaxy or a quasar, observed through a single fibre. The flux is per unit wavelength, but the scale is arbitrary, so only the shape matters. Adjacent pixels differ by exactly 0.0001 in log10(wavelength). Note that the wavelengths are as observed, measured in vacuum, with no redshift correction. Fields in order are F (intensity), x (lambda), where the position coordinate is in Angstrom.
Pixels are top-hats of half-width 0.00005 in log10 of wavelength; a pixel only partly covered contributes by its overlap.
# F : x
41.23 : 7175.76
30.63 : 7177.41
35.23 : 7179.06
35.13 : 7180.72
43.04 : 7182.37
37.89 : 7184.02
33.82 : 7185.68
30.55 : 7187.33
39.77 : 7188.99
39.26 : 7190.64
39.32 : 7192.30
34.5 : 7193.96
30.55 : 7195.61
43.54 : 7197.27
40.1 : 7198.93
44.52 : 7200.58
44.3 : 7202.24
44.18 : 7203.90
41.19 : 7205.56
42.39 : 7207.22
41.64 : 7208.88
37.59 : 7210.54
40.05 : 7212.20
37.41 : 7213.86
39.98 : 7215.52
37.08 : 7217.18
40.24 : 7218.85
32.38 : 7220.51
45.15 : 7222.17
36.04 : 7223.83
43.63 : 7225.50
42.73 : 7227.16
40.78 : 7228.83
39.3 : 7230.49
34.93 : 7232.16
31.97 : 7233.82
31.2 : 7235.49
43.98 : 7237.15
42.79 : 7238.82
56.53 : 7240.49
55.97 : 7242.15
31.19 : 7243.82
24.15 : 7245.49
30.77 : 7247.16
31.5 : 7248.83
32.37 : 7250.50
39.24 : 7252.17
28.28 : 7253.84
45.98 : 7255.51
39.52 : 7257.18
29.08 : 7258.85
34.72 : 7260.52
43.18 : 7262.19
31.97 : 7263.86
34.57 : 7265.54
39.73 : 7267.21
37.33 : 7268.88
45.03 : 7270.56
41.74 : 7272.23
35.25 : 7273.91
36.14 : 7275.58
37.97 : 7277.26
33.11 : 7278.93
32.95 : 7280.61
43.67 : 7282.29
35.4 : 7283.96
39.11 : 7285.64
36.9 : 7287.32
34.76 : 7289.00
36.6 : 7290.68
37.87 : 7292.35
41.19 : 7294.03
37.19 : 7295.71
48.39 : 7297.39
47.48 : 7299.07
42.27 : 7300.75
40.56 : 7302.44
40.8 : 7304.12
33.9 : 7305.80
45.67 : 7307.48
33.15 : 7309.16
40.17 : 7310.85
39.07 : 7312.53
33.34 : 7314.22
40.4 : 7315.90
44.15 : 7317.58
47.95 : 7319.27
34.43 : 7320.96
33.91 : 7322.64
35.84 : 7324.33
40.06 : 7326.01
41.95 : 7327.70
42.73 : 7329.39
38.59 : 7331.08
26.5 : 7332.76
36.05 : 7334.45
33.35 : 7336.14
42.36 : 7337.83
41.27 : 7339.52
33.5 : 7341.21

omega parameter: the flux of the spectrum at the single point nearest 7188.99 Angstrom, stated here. 39.77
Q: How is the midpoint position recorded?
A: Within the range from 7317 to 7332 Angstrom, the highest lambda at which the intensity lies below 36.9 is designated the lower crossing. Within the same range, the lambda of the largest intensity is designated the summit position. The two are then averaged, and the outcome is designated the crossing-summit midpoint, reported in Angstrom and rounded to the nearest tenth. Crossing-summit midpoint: 7321.8 Angstrom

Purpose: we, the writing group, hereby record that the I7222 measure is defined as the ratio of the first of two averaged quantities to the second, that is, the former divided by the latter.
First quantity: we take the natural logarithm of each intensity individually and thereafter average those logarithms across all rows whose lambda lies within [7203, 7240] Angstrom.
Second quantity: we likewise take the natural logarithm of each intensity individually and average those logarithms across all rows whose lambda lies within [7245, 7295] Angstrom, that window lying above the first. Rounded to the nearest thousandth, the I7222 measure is 1.024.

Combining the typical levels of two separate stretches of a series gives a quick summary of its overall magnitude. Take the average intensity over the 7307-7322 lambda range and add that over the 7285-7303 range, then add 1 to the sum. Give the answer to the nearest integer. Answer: 81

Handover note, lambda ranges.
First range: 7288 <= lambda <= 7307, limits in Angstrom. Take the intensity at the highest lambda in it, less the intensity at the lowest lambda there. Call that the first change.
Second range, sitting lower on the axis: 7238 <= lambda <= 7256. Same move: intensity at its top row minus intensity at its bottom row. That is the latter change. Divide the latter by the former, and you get -3.7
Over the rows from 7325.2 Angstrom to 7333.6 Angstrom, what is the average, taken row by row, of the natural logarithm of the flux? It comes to 3.62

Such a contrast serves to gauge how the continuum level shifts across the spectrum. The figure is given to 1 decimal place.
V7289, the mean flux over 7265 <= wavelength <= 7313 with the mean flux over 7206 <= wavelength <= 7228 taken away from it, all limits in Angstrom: -0.8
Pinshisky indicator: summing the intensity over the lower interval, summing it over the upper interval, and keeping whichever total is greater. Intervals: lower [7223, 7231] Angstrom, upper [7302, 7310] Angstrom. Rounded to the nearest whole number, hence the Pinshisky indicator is 202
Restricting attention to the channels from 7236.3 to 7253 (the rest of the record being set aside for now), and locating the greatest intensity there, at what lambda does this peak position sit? 7240.49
